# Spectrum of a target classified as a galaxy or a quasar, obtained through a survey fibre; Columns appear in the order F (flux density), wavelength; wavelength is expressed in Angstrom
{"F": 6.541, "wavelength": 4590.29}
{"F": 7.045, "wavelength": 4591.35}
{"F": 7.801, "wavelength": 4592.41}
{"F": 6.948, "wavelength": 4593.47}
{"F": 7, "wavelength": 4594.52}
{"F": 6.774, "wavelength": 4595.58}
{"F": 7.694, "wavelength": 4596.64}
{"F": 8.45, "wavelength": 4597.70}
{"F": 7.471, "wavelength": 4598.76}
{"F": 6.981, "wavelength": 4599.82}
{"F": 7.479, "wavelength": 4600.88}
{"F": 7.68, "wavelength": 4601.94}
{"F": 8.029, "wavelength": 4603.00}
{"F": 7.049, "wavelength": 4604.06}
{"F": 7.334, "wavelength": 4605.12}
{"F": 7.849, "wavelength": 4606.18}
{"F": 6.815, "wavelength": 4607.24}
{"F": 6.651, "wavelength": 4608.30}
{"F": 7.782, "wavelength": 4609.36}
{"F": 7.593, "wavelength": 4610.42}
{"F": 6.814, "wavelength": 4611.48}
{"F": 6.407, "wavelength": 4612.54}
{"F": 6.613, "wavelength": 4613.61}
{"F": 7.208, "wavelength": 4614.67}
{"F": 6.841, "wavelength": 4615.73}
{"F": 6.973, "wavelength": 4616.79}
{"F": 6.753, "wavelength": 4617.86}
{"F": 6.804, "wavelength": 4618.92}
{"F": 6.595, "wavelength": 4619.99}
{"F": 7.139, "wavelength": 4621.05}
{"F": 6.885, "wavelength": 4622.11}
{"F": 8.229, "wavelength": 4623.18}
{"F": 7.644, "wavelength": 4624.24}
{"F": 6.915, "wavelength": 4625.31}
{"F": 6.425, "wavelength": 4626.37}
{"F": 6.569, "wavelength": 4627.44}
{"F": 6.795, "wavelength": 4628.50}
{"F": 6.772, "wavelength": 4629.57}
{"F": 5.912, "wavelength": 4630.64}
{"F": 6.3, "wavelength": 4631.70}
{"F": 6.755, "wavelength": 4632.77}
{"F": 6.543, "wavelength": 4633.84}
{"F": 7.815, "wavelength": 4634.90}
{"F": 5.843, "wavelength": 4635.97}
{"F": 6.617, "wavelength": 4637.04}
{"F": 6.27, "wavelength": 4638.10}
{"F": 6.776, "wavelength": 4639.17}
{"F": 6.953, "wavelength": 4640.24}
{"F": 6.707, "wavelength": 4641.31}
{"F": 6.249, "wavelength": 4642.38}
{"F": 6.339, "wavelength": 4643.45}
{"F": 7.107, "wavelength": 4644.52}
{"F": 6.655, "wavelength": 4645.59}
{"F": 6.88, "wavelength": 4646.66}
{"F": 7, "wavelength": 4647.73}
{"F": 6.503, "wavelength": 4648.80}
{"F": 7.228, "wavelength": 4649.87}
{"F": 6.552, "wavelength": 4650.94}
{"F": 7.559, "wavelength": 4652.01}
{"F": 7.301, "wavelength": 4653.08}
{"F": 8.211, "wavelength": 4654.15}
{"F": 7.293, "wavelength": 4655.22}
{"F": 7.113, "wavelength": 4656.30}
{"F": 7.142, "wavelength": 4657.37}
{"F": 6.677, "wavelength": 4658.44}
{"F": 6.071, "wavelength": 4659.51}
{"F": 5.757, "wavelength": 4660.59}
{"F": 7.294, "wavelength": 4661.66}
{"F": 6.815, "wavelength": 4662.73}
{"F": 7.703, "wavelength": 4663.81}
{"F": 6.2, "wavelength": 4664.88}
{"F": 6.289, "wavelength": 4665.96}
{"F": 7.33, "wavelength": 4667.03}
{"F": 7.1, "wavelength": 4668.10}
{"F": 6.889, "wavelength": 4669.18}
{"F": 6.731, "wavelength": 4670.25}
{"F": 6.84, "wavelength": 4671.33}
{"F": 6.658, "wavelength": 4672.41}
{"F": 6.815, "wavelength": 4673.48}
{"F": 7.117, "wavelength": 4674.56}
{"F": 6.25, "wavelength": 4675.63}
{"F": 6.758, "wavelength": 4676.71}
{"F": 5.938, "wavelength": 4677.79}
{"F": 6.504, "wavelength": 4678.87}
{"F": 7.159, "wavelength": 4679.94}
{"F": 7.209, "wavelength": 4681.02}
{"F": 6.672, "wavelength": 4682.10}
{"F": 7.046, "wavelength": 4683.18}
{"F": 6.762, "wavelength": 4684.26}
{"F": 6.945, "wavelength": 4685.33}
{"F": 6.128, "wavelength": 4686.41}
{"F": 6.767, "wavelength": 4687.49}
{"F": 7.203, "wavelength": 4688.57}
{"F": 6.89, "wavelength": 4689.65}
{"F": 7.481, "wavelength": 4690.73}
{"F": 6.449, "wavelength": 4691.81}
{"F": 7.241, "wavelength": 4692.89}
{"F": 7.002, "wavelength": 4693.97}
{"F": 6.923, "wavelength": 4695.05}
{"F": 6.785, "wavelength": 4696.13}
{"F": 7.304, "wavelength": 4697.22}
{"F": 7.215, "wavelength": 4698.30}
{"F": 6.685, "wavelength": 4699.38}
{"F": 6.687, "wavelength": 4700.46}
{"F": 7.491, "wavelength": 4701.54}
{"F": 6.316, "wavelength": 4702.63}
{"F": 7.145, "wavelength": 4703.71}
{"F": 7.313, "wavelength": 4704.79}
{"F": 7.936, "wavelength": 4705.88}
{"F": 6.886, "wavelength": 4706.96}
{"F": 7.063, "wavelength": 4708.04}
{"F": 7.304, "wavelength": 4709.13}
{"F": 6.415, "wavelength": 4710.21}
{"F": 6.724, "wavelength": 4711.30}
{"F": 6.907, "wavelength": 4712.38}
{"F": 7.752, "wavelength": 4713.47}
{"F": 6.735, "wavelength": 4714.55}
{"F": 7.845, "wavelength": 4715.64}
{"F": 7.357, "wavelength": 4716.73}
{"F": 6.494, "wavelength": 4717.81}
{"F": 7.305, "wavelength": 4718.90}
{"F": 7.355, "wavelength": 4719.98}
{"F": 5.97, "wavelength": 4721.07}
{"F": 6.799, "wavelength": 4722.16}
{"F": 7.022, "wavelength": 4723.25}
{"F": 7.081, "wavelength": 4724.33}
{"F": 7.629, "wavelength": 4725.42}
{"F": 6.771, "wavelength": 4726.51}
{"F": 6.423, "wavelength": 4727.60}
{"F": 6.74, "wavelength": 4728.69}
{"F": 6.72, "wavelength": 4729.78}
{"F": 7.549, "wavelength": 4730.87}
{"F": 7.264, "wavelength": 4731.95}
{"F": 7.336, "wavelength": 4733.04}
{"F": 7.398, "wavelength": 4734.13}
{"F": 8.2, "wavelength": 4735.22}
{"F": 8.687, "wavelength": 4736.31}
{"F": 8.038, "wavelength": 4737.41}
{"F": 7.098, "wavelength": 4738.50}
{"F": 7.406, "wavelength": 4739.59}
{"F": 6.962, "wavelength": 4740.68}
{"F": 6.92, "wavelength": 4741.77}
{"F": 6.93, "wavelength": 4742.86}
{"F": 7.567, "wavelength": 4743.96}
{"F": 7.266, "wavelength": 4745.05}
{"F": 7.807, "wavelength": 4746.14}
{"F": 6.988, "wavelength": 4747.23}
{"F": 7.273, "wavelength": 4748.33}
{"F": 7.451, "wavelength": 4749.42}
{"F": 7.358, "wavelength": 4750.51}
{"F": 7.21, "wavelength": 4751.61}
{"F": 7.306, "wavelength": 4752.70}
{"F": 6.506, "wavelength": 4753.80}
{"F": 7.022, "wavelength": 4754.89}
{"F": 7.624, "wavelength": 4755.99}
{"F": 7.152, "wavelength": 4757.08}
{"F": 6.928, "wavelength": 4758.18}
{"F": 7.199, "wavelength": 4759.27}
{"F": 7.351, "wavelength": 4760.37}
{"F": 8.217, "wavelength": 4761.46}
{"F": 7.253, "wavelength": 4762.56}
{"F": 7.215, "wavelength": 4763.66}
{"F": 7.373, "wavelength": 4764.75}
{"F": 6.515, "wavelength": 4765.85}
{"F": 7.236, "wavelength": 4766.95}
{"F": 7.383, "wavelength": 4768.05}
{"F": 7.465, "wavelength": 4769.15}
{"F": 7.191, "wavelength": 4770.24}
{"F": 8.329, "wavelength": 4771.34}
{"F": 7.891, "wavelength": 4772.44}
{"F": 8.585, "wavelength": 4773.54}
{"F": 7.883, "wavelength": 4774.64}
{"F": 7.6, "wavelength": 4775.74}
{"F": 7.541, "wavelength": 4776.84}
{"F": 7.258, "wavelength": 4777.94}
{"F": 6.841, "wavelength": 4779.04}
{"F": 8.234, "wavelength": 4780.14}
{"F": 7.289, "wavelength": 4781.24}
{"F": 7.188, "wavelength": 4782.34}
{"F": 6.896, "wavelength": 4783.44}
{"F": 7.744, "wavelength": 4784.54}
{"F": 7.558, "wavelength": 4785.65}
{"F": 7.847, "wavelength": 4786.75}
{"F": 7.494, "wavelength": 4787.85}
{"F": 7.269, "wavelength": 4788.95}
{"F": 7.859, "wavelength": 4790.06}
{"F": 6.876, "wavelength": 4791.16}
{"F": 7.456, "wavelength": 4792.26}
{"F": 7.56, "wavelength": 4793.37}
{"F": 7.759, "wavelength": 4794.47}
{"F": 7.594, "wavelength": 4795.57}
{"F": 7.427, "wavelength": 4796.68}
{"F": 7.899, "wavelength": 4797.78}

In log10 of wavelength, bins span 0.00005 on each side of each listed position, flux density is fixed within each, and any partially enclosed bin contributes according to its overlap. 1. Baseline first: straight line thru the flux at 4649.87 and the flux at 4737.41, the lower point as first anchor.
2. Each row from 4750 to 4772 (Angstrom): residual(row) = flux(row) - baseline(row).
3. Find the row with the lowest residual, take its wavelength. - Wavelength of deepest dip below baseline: 4765.85 Angstrom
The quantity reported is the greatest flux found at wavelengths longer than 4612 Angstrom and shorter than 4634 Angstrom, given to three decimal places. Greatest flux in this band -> 8.229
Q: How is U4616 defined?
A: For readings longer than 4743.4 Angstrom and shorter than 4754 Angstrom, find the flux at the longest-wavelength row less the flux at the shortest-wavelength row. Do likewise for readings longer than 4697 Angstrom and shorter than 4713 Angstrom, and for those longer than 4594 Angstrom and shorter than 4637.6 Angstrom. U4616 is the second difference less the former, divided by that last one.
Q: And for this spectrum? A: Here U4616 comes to -1.7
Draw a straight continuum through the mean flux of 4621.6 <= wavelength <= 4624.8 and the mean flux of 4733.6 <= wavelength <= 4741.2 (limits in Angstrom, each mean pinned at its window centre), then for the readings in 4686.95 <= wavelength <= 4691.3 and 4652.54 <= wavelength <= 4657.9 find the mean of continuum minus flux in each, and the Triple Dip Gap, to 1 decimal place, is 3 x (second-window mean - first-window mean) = -1.1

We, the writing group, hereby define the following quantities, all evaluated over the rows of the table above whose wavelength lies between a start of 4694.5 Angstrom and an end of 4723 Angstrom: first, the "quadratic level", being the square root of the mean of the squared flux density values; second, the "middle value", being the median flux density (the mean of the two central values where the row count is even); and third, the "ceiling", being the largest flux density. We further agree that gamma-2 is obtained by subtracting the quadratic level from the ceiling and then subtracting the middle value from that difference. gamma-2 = -6.1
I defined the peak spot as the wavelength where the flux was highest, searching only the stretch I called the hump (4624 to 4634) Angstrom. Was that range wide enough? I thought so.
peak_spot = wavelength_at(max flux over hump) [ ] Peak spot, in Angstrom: 4624.24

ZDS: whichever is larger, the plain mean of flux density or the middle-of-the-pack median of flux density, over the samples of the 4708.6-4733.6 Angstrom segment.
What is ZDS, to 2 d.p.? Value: 7.02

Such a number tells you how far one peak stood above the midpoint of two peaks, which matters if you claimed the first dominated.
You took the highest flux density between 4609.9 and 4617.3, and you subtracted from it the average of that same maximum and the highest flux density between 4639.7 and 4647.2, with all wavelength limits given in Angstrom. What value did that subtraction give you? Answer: 0.24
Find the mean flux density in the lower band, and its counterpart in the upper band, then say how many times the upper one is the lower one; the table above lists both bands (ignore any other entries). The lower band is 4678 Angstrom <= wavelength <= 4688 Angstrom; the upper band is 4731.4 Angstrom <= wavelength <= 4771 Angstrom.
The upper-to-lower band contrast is 1.08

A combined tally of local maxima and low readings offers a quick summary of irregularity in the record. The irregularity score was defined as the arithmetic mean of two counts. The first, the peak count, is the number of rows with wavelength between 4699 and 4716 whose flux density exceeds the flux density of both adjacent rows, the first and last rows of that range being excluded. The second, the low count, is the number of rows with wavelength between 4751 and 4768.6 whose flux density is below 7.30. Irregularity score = 7.0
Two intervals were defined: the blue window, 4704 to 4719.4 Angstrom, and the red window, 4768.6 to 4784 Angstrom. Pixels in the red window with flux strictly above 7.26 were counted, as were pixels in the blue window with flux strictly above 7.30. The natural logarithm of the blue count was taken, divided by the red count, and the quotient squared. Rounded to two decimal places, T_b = 0.05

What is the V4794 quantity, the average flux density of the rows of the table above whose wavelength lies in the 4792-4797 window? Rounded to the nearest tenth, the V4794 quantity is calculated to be 7.6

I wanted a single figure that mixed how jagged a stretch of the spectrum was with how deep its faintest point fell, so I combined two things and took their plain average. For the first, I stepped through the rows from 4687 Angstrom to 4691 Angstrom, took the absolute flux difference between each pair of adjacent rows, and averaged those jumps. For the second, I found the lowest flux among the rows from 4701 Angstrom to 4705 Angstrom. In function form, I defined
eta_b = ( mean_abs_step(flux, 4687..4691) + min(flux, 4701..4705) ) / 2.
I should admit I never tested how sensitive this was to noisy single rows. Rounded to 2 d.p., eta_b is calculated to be 3.38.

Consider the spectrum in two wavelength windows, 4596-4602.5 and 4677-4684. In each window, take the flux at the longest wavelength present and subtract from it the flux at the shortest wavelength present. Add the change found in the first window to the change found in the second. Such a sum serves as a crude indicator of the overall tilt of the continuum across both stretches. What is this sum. 1.1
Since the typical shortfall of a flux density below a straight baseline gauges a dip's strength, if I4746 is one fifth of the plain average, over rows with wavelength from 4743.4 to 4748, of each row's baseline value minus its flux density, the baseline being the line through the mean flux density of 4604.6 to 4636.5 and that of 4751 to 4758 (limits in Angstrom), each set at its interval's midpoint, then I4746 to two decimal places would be -0.06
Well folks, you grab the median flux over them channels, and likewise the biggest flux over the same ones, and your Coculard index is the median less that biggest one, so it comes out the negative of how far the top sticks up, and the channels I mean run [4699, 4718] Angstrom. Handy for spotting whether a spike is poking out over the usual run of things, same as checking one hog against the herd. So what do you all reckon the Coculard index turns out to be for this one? -0.95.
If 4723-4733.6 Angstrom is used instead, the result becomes -0.58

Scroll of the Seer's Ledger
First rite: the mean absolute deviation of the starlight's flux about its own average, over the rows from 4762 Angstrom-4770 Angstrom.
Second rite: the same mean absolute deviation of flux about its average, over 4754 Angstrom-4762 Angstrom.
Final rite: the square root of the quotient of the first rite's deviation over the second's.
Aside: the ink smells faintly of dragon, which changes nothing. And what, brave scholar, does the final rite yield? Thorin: 0.78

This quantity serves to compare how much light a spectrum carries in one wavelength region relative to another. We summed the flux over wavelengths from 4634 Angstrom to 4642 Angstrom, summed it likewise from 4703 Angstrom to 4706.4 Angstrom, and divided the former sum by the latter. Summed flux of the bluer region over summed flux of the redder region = 2.1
